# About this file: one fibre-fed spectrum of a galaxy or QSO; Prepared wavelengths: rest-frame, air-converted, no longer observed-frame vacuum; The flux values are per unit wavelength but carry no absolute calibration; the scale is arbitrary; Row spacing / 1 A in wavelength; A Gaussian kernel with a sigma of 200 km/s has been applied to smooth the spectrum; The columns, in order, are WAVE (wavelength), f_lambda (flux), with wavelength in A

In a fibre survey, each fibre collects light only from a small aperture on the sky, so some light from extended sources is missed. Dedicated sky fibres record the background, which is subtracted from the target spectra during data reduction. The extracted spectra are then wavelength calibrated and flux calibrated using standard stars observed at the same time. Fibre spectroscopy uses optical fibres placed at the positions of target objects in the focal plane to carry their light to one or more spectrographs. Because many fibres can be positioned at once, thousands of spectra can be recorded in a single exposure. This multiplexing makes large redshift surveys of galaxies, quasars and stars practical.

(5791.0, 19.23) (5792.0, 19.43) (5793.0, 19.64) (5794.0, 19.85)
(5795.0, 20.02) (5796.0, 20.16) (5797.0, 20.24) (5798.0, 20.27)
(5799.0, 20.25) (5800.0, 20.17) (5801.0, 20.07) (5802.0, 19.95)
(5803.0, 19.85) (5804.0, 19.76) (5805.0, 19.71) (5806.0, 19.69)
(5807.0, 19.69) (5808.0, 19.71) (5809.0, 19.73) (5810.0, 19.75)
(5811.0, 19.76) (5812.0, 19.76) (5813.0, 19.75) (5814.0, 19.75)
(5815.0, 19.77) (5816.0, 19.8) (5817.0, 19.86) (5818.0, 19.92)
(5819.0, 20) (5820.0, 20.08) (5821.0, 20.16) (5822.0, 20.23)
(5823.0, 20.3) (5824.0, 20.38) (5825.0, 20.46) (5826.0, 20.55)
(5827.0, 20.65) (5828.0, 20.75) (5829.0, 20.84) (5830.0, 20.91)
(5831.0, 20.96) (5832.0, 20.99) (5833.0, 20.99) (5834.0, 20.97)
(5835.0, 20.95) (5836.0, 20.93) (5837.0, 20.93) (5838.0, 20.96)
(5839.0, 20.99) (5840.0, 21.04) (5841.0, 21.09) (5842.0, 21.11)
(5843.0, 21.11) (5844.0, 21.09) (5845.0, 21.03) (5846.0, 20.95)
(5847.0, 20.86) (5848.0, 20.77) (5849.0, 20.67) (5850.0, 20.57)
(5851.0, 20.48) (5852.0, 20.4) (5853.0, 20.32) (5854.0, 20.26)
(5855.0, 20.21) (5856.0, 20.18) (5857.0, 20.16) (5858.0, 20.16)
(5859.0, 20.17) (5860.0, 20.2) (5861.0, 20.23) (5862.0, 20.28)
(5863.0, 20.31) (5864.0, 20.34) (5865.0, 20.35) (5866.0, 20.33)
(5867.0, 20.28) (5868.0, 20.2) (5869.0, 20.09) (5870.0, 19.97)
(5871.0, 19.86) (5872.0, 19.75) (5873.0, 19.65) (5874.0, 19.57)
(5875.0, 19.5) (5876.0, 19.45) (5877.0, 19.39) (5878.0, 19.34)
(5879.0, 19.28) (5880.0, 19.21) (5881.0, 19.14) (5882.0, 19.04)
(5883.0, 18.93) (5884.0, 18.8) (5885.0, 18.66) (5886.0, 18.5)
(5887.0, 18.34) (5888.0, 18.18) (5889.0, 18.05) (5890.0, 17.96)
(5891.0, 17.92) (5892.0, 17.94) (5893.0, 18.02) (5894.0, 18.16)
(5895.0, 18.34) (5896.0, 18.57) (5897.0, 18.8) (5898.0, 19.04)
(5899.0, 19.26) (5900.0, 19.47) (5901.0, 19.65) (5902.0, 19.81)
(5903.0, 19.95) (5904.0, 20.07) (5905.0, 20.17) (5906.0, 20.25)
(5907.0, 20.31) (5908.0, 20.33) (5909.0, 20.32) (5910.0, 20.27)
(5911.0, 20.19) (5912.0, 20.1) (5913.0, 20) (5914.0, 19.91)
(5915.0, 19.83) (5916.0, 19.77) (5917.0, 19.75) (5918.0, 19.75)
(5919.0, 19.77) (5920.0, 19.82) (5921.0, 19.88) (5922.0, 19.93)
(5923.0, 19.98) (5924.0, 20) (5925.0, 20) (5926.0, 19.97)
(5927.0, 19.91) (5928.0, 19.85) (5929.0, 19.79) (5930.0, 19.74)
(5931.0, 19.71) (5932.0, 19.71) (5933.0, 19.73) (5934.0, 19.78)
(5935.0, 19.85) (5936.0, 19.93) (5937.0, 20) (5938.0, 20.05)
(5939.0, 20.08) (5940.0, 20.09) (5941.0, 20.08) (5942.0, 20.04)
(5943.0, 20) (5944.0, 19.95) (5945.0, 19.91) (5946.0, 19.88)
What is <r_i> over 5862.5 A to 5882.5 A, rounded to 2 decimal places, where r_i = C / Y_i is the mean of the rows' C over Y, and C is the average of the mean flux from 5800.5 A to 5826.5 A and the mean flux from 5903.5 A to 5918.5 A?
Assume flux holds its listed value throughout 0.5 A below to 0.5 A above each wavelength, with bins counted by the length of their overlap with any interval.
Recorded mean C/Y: 1.01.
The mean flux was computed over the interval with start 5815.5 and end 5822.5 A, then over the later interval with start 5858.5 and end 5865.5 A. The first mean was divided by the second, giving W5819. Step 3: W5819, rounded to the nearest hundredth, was 0.99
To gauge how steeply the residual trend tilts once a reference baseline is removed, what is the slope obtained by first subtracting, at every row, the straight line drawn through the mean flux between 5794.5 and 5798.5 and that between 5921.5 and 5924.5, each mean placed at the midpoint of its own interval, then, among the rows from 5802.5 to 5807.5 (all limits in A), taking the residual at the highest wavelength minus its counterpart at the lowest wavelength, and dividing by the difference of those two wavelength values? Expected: -0.04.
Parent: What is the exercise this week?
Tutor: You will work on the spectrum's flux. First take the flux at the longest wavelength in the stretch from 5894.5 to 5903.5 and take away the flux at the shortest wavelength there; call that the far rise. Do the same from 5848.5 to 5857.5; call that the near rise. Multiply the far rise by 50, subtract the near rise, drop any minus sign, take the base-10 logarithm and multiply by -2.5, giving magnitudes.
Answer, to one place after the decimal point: -4.8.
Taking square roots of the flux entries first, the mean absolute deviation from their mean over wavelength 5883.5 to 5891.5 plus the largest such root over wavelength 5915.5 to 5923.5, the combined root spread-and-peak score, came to 4.50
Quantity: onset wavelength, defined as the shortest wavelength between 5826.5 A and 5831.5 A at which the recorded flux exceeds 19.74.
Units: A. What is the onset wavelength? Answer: 5827.0 A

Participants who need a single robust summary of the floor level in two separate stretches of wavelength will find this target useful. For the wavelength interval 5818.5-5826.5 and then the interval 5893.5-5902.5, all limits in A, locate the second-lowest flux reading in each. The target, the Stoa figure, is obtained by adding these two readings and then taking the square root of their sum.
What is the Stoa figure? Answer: 6.20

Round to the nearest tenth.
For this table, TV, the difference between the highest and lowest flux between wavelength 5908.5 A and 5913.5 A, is 0.3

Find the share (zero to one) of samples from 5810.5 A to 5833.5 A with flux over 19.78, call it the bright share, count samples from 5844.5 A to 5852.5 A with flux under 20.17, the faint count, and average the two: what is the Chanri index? 0.4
